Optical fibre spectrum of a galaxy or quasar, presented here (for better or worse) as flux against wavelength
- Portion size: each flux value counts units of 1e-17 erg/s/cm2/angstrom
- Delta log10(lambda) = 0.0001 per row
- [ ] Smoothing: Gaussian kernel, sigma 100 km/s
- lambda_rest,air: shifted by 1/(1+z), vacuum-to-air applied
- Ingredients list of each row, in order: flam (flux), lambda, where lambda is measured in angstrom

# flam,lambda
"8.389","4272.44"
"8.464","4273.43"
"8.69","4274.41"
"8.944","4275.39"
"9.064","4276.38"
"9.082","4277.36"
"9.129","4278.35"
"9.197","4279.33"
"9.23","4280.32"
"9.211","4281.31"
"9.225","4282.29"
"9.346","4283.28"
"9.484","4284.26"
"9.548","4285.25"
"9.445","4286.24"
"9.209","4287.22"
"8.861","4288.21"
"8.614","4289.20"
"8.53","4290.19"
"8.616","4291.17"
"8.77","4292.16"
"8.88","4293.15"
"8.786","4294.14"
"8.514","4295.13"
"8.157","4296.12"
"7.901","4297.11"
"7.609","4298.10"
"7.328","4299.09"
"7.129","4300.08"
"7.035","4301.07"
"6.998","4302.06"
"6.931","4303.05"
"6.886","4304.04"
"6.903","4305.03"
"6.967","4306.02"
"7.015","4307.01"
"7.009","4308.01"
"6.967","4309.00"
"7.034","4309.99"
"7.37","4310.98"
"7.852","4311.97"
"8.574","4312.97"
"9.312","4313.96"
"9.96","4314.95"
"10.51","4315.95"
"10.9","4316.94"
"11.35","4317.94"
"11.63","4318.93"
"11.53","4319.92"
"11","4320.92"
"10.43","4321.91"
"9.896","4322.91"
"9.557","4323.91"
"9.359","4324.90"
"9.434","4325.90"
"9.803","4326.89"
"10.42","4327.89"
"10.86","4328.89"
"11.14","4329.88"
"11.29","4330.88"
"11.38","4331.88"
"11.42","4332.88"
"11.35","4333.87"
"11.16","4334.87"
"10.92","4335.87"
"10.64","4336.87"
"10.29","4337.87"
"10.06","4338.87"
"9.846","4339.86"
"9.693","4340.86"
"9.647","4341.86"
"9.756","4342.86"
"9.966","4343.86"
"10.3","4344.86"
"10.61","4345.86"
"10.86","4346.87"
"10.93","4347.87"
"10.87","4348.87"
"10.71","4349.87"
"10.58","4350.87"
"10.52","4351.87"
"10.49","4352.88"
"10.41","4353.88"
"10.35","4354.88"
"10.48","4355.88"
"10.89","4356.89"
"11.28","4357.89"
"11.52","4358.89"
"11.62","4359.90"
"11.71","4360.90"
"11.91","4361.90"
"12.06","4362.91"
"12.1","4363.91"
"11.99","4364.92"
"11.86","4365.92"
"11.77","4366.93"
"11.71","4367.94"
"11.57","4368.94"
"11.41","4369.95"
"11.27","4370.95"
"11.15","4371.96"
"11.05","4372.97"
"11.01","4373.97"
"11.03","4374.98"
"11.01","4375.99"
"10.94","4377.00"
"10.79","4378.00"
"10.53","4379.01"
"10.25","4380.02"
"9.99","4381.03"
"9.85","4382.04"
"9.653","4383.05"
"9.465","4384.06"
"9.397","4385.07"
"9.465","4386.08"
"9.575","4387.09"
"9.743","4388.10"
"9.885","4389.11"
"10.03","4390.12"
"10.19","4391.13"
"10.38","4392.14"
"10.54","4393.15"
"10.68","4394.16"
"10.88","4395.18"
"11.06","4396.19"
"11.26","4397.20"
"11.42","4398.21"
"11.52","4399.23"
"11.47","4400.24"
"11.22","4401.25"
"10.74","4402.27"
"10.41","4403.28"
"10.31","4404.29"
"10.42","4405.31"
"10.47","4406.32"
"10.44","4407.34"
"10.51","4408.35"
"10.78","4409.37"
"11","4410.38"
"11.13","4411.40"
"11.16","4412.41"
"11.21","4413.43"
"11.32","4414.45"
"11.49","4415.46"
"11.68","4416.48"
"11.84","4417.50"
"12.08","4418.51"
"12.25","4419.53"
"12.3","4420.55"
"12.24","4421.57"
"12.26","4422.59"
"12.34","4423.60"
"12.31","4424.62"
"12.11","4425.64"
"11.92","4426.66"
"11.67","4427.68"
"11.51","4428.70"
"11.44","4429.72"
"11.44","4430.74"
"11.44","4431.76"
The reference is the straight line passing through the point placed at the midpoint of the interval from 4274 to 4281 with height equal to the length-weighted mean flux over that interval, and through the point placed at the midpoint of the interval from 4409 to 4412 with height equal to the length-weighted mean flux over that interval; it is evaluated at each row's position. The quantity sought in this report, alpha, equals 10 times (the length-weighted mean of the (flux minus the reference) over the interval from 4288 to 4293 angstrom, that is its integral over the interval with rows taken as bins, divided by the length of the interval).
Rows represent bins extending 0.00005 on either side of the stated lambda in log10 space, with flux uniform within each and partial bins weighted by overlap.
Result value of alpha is -6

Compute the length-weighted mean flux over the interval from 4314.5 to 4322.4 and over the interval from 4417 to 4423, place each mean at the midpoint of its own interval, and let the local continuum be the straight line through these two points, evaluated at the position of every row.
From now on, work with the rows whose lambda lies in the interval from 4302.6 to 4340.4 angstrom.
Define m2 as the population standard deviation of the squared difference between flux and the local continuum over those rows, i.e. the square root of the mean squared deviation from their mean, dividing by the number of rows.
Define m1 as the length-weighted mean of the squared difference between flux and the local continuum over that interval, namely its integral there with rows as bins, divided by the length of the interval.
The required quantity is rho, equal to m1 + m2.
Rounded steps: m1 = 4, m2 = 5.81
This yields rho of 10.0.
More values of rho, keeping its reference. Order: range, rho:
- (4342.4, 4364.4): 1.1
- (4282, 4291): 3.3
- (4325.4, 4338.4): 1.2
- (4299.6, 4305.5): 14.8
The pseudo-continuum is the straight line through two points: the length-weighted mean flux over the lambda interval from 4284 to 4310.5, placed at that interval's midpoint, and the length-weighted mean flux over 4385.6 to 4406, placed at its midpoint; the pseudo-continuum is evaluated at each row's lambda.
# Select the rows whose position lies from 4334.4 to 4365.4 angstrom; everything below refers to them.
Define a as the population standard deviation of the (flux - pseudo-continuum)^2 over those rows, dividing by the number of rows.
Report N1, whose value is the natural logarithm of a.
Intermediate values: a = 1.7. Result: 0.5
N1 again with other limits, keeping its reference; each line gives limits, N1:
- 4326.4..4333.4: 0.6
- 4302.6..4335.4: 1.0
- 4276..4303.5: 0.2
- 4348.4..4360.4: 0.1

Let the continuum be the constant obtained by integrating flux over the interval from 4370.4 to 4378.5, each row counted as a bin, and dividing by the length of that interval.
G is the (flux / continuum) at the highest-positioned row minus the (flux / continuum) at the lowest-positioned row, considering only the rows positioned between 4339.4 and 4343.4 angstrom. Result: -0.008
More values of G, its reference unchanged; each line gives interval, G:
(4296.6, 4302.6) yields -0.082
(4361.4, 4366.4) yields -0.005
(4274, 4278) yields 0.035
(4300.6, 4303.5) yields -0.009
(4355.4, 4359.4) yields 0.094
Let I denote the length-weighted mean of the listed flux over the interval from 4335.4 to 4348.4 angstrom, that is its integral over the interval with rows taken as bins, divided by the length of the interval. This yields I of 10.3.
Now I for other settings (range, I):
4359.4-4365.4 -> 11.9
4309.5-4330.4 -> 9.9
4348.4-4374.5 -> 11.2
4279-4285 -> 9.3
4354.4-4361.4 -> 11.1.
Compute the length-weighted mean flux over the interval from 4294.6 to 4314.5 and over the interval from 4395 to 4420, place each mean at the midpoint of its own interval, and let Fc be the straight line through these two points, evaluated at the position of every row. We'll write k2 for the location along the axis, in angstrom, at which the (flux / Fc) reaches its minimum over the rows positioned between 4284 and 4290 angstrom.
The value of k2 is 4289.20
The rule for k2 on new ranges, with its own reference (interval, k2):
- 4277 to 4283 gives 4282.29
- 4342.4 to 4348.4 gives 4342.86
